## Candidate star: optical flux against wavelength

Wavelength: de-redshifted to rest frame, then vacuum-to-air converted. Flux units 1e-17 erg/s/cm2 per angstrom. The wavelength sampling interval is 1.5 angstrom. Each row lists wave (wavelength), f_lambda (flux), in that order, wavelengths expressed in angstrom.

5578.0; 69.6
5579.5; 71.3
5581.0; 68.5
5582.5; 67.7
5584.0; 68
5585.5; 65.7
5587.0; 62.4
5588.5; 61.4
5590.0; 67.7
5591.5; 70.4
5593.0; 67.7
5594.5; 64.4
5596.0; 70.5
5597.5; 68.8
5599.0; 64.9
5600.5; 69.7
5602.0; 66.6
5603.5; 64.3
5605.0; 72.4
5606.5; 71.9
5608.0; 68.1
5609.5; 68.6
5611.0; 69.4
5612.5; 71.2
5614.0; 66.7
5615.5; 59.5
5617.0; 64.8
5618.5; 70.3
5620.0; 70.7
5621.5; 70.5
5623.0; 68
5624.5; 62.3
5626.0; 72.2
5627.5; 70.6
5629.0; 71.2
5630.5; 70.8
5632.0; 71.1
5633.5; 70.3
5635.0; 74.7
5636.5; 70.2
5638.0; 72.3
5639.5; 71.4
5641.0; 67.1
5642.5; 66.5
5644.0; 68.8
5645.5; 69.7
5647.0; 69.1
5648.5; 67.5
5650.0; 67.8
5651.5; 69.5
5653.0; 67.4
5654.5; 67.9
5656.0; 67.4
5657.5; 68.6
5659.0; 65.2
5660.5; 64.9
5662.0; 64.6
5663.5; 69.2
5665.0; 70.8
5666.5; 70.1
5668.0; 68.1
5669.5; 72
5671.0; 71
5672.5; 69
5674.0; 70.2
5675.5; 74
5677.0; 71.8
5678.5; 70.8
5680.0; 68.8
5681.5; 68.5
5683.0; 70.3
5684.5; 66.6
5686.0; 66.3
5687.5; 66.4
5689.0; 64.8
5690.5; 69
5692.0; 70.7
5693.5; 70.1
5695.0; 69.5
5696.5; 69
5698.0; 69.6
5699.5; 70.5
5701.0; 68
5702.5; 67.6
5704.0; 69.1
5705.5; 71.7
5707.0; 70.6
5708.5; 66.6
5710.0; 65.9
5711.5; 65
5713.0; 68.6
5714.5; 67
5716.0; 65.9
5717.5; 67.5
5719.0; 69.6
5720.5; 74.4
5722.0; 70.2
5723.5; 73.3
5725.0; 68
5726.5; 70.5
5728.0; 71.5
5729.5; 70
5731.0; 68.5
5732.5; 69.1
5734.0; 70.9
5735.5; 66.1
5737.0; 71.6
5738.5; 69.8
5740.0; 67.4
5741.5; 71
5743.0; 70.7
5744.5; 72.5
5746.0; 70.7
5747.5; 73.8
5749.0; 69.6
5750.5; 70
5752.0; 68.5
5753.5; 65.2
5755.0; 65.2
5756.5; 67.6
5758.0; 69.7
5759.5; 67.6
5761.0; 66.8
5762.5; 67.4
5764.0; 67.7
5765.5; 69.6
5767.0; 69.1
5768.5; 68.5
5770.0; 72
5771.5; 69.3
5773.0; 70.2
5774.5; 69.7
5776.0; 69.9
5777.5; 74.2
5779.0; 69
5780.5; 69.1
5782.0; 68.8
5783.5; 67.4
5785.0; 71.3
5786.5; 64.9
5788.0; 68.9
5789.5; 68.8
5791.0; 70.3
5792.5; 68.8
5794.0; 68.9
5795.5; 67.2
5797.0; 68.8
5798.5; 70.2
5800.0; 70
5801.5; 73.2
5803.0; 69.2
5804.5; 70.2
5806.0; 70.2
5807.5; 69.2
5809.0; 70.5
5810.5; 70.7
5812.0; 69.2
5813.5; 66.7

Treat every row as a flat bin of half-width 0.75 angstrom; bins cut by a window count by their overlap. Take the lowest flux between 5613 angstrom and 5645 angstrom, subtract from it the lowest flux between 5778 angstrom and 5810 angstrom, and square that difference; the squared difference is 29.2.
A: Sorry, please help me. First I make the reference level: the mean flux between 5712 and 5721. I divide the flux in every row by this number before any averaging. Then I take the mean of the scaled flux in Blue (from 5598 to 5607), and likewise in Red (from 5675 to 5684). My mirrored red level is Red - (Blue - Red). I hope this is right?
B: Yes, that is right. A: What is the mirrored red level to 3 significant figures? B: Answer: 1.06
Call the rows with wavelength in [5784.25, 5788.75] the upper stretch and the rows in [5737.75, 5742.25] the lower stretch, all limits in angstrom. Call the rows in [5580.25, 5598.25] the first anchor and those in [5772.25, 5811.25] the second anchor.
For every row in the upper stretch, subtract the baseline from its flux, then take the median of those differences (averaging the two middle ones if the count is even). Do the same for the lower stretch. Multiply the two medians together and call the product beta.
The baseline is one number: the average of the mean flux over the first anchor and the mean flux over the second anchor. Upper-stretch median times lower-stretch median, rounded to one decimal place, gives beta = 1.0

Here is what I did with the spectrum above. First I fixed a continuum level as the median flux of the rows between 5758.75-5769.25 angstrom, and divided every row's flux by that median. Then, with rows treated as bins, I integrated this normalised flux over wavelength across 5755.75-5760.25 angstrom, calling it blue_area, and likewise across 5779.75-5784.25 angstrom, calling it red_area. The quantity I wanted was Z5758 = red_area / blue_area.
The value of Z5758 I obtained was 1.0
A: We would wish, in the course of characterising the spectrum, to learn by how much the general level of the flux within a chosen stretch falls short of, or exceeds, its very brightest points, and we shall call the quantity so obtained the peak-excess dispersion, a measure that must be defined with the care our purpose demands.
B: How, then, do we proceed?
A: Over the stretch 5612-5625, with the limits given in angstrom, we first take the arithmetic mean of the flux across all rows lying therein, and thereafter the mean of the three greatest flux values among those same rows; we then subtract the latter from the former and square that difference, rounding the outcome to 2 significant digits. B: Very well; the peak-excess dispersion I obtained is 14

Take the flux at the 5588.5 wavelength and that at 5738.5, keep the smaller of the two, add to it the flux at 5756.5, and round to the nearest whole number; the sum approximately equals 129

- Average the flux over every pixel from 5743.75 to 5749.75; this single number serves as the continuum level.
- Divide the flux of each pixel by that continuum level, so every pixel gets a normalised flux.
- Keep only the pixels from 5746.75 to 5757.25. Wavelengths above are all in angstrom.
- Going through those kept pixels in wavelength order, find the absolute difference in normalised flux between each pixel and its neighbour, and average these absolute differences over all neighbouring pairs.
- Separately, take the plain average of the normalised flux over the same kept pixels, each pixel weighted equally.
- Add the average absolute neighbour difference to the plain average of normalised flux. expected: 0.984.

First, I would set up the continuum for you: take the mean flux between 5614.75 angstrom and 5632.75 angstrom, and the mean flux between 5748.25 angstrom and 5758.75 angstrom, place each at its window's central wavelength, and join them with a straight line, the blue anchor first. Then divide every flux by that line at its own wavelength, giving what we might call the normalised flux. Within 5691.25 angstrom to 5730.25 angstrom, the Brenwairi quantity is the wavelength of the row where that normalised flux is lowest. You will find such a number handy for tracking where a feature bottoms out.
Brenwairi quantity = 5711.5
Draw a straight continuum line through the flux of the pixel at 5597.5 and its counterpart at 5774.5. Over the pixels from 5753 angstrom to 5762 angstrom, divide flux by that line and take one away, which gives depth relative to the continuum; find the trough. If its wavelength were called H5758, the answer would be 5755.0 angstrom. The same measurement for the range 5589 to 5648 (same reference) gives 5615.5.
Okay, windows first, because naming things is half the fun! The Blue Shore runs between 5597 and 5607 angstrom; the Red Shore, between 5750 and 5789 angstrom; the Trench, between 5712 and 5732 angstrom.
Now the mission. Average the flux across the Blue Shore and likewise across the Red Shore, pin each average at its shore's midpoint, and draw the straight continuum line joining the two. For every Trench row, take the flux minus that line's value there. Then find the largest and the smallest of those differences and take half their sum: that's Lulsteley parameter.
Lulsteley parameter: 1.5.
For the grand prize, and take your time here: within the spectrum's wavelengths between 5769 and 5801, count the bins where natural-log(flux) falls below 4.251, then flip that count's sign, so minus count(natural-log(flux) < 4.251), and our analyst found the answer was -15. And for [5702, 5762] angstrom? -26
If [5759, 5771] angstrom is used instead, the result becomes -7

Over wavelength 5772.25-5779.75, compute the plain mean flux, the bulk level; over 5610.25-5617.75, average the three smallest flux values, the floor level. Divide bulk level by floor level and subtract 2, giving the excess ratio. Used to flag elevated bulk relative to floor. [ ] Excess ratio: -0.89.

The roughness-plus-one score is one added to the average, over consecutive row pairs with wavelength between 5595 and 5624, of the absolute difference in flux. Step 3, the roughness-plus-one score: 4.16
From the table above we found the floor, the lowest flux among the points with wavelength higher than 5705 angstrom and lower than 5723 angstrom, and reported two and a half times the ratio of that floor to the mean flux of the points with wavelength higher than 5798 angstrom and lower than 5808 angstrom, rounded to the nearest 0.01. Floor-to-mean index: 2.31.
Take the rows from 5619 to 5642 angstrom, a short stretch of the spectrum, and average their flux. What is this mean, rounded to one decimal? 70.2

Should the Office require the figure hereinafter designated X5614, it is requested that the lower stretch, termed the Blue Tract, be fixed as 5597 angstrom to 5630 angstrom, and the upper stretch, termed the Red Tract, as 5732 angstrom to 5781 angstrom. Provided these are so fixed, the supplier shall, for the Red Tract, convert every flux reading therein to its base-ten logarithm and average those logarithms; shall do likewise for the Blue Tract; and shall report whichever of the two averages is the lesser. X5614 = 1.83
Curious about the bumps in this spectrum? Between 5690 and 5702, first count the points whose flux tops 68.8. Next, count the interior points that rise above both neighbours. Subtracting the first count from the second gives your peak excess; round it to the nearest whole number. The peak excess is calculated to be -5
